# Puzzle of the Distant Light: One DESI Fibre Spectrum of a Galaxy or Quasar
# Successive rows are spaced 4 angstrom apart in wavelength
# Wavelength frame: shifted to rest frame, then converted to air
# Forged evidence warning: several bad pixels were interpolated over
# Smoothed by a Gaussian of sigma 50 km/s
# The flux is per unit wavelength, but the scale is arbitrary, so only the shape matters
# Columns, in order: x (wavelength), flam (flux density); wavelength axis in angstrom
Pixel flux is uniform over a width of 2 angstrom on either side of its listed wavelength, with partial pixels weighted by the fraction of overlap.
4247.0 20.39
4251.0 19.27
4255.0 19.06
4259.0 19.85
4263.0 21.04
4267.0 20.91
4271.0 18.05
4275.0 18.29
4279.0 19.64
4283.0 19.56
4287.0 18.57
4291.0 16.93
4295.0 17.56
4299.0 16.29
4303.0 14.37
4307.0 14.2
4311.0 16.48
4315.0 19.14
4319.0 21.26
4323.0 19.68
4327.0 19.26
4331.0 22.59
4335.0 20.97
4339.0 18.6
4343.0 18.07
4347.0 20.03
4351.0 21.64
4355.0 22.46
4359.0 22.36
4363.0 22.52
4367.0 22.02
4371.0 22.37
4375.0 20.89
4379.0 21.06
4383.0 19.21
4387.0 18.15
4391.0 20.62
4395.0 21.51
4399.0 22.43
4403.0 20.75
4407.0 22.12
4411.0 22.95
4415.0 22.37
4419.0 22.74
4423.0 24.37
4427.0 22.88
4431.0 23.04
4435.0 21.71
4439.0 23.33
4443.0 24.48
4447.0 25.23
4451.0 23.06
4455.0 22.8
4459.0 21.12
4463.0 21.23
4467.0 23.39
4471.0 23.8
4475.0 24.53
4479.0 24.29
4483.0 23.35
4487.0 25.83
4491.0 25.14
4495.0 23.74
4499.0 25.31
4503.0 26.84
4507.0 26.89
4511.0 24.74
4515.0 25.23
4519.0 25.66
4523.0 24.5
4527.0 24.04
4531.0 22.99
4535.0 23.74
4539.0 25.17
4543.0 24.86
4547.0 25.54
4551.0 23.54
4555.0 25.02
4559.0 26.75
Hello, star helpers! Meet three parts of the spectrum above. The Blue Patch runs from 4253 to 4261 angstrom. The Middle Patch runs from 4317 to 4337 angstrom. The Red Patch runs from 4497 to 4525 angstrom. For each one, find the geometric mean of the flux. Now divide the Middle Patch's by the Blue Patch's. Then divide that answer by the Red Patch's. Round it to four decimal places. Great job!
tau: 0.0416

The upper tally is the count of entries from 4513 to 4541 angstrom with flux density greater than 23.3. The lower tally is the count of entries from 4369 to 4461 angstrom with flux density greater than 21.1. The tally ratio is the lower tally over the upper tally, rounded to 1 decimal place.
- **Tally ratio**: 2.8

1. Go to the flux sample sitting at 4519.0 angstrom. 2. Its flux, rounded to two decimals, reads 25.66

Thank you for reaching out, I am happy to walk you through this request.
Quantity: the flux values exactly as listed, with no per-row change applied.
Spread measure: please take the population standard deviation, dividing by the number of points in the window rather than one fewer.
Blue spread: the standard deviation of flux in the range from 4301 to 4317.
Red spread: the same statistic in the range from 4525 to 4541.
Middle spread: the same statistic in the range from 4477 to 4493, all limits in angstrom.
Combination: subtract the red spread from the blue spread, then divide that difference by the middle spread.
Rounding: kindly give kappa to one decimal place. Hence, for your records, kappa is 1.3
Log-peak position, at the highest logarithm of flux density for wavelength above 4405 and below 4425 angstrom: 4423.0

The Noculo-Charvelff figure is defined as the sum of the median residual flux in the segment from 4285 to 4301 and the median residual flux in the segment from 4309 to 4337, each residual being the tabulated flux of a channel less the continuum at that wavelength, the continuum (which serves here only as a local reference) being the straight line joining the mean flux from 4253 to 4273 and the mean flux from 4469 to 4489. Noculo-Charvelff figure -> -4.5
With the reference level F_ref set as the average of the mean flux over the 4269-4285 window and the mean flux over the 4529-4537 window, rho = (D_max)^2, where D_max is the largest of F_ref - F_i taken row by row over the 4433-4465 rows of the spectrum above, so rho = 0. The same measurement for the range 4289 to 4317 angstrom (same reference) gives 48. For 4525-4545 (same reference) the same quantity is 3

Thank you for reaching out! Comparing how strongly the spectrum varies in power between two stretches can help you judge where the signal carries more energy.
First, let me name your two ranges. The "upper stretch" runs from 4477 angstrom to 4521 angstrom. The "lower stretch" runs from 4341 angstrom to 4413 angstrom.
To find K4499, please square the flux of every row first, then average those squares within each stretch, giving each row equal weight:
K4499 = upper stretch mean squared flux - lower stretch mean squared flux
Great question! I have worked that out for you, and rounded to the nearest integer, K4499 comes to 185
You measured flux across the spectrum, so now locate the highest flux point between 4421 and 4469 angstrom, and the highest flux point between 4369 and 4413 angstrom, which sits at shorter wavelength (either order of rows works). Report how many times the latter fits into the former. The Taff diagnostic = 1.10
